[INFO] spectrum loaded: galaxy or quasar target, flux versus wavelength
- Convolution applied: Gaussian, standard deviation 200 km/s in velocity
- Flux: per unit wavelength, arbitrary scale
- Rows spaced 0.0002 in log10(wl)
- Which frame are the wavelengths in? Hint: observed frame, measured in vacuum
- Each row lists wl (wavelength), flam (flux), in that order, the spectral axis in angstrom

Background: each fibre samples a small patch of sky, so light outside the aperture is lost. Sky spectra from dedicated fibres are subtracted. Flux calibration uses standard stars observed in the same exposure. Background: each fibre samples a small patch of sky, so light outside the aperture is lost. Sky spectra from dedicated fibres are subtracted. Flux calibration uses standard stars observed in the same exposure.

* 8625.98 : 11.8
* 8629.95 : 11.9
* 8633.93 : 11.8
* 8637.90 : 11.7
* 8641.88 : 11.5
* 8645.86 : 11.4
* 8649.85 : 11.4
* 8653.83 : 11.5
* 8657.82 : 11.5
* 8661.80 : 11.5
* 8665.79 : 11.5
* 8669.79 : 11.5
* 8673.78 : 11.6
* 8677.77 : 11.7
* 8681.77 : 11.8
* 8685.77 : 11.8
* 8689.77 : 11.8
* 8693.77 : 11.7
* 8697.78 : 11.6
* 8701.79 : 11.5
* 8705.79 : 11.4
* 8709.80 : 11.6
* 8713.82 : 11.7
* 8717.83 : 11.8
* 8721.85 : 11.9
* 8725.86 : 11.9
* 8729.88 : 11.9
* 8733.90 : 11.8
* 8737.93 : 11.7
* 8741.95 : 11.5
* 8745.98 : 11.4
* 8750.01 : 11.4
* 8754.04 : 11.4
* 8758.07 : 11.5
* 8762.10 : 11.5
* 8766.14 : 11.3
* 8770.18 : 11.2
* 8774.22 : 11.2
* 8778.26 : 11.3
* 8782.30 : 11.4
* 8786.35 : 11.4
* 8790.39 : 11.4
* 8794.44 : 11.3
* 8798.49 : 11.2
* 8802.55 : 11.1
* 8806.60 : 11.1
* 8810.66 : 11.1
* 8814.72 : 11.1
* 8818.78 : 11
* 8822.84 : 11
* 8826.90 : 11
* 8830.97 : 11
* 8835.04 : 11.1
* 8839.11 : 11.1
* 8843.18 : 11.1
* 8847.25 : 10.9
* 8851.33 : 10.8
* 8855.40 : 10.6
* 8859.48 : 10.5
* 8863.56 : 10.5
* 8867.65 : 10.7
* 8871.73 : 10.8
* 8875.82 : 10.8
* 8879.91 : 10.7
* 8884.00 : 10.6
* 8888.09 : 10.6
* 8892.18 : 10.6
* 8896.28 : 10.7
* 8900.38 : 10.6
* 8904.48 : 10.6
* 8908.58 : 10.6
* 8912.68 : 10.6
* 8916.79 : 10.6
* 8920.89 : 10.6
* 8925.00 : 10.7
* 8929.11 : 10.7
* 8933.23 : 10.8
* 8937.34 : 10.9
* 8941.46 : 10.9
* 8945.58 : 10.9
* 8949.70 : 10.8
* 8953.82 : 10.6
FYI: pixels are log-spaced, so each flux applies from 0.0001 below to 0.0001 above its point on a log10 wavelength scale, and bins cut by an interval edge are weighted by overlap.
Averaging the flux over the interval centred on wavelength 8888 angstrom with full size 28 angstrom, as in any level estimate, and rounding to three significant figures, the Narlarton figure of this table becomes 10.7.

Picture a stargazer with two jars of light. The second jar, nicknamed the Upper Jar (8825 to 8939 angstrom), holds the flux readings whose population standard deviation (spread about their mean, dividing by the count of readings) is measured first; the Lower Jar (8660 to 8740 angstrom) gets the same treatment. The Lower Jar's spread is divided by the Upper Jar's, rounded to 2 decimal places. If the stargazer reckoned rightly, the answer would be 0.83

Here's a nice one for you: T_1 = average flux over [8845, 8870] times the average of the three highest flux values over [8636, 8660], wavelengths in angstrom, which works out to 123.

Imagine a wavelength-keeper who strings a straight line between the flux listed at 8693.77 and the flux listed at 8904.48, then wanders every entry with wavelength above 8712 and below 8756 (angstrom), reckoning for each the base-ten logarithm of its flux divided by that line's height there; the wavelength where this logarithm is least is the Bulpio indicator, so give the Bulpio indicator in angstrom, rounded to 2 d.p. 8745.98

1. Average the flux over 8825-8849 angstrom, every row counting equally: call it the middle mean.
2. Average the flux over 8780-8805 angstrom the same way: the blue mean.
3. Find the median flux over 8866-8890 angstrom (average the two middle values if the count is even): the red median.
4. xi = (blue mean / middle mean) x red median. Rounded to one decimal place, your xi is 11.0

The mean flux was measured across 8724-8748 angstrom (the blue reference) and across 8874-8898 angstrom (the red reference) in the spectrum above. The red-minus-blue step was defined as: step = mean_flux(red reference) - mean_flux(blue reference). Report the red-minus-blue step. -1.03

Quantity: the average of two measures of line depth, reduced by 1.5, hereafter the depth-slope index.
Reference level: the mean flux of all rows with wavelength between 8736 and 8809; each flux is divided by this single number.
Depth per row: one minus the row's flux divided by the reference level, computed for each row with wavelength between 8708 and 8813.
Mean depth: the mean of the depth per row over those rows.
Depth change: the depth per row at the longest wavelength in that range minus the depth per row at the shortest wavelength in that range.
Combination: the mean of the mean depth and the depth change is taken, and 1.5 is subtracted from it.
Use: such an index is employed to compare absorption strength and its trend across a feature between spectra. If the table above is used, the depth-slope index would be -1.48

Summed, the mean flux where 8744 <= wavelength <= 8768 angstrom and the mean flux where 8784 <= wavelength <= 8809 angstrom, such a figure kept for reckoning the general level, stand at 22.7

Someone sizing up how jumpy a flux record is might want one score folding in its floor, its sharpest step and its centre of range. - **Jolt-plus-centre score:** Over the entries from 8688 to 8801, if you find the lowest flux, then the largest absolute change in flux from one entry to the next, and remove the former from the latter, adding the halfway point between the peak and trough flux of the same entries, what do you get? 0.55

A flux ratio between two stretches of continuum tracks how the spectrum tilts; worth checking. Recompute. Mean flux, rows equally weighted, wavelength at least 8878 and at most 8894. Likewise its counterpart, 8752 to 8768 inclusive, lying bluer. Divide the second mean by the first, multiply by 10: 10.8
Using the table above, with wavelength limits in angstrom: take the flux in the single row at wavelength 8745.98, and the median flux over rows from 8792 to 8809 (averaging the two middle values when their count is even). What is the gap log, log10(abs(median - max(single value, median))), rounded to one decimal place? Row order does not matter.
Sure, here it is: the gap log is -0.6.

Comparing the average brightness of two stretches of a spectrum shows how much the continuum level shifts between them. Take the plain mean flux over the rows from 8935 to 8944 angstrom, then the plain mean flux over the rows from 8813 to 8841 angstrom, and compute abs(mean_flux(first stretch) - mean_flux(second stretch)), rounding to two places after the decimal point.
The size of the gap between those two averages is 0.14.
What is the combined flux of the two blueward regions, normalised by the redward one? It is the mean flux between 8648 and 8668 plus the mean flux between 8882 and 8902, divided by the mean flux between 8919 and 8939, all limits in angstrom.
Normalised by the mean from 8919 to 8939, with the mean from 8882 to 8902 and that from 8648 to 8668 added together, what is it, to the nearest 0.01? 2.06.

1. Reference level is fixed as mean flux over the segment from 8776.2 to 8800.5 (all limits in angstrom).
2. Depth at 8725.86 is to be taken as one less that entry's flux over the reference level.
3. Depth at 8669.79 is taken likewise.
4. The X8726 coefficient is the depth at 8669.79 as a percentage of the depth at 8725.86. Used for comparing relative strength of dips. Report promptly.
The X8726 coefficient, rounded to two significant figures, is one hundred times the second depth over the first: 29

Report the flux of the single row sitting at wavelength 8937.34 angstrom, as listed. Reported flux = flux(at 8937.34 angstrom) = 10.9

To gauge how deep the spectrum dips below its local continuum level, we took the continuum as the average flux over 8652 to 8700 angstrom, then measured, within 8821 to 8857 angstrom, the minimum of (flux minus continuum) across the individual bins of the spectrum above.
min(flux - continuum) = -1.0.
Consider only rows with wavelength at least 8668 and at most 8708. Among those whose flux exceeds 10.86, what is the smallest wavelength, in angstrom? 8669.79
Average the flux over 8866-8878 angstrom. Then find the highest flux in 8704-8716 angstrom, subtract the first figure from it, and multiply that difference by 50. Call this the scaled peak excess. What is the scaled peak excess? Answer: 47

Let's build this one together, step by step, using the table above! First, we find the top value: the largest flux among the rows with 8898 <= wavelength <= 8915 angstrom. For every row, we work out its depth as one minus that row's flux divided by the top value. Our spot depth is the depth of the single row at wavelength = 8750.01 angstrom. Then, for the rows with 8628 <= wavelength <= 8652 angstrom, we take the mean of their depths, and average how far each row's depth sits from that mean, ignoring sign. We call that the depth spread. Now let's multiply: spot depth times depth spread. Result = -0.0013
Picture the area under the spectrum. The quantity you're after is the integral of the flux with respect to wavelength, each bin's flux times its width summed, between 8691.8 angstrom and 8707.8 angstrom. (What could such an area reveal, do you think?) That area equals 185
